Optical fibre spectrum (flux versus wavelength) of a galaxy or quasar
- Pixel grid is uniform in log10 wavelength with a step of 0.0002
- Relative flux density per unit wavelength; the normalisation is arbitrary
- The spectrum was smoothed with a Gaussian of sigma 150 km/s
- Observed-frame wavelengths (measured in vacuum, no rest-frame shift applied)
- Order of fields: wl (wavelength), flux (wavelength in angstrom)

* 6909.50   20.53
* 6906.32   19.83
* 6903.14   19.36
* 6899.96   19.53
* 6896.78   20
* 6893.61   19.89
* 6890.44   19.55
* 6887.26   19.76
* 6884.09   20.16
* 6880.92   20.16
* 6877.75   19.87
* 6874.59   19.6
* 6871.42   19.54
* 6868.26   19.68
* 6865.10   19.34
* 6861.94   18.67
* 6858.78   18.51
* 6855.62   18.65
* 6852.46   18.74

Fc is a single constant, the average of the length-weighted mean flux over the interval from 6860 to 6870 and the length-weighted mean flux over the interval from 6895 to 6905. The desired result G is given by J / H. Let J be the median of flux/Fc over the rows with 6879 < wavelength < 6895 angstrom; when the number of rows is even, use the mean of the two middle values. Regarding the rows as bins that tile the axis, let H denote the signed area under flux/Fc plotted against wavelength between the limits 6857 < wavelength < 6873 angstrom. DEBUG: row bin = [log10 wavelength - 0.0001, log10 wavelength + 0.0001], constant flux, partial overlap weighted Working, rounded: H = 15.8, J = 1.02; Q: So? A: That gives 0.0649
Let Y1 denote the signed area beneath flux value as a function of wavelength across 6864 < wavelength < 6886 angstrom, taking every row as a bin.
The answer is 435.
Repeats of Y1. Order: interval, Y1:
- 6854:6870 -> 304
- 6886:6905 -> 374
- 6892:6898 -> 120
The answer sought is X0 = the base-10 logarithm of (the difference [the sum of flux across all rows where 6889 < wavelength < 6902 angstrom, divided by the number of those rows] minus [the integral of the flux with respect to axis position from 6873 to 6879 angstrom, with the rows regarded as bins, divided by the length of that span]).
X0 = -2.0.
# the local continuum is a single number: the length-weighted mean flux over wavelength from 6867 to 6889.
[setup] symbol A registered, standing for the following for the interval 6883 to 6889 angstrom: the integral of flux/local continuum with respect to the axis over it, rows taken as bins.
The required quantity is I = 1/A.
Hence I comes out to 0.166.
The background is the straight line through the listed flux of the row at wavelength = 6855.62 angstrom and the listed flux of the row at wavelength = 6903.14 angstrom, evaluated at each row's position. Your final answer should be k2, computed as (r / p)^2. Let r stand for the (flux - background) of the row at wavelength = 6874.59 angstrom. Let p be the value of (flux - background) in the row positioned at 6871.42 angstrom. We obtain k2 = 1.0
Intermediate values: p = 0.7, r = 0.7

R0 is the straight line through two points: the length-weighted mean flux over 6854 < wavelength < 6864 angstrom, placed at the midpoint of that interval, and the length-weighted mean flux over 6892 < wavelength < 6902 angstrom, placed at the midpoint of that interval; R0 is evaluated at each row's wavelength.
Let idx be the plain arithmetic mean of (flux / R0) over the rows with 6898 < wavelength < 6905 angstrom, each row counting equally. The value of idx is 0.98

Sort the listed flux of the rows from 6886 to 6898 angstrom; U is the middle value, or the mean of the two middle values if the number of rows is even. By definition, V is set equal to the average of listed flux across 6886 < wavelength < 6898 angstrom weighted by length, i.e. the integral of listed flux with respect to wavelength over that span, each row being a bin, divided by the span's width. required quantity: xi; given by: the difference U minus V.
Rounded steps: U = 19.8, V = 19.80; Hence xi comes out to 0.03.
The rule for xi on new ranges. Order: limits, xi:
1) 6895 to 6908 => -0.01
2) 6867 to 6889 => -0.06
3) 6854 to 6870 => -0.31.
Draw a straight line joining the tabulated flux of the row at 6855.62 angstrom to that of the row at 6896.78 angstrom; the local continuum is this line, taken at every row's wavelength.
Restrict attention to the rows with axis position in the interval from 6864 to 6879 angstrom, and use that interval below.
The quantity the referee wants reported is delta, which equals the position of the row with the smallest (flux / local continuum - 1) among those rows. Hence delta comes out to 6874.59 angstrom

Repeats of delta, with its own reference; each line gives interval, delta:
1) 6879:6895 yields 6890.44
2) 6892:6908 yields 6903.14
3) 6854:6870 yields 6858.78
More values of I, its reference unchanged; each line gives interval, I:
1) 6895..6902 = 0.143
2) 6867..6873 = 0.168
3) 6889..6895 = 0.167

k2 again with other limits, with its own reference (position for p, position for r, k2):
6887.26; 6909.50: 2.8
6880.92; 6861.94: 0.0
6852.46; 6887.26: 21.6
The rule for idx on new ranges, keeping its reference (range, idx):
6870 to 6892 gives 1.03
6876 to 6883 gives 1.04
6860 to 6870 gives 1.02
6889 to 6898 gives 1.01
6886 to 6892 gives 1.01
